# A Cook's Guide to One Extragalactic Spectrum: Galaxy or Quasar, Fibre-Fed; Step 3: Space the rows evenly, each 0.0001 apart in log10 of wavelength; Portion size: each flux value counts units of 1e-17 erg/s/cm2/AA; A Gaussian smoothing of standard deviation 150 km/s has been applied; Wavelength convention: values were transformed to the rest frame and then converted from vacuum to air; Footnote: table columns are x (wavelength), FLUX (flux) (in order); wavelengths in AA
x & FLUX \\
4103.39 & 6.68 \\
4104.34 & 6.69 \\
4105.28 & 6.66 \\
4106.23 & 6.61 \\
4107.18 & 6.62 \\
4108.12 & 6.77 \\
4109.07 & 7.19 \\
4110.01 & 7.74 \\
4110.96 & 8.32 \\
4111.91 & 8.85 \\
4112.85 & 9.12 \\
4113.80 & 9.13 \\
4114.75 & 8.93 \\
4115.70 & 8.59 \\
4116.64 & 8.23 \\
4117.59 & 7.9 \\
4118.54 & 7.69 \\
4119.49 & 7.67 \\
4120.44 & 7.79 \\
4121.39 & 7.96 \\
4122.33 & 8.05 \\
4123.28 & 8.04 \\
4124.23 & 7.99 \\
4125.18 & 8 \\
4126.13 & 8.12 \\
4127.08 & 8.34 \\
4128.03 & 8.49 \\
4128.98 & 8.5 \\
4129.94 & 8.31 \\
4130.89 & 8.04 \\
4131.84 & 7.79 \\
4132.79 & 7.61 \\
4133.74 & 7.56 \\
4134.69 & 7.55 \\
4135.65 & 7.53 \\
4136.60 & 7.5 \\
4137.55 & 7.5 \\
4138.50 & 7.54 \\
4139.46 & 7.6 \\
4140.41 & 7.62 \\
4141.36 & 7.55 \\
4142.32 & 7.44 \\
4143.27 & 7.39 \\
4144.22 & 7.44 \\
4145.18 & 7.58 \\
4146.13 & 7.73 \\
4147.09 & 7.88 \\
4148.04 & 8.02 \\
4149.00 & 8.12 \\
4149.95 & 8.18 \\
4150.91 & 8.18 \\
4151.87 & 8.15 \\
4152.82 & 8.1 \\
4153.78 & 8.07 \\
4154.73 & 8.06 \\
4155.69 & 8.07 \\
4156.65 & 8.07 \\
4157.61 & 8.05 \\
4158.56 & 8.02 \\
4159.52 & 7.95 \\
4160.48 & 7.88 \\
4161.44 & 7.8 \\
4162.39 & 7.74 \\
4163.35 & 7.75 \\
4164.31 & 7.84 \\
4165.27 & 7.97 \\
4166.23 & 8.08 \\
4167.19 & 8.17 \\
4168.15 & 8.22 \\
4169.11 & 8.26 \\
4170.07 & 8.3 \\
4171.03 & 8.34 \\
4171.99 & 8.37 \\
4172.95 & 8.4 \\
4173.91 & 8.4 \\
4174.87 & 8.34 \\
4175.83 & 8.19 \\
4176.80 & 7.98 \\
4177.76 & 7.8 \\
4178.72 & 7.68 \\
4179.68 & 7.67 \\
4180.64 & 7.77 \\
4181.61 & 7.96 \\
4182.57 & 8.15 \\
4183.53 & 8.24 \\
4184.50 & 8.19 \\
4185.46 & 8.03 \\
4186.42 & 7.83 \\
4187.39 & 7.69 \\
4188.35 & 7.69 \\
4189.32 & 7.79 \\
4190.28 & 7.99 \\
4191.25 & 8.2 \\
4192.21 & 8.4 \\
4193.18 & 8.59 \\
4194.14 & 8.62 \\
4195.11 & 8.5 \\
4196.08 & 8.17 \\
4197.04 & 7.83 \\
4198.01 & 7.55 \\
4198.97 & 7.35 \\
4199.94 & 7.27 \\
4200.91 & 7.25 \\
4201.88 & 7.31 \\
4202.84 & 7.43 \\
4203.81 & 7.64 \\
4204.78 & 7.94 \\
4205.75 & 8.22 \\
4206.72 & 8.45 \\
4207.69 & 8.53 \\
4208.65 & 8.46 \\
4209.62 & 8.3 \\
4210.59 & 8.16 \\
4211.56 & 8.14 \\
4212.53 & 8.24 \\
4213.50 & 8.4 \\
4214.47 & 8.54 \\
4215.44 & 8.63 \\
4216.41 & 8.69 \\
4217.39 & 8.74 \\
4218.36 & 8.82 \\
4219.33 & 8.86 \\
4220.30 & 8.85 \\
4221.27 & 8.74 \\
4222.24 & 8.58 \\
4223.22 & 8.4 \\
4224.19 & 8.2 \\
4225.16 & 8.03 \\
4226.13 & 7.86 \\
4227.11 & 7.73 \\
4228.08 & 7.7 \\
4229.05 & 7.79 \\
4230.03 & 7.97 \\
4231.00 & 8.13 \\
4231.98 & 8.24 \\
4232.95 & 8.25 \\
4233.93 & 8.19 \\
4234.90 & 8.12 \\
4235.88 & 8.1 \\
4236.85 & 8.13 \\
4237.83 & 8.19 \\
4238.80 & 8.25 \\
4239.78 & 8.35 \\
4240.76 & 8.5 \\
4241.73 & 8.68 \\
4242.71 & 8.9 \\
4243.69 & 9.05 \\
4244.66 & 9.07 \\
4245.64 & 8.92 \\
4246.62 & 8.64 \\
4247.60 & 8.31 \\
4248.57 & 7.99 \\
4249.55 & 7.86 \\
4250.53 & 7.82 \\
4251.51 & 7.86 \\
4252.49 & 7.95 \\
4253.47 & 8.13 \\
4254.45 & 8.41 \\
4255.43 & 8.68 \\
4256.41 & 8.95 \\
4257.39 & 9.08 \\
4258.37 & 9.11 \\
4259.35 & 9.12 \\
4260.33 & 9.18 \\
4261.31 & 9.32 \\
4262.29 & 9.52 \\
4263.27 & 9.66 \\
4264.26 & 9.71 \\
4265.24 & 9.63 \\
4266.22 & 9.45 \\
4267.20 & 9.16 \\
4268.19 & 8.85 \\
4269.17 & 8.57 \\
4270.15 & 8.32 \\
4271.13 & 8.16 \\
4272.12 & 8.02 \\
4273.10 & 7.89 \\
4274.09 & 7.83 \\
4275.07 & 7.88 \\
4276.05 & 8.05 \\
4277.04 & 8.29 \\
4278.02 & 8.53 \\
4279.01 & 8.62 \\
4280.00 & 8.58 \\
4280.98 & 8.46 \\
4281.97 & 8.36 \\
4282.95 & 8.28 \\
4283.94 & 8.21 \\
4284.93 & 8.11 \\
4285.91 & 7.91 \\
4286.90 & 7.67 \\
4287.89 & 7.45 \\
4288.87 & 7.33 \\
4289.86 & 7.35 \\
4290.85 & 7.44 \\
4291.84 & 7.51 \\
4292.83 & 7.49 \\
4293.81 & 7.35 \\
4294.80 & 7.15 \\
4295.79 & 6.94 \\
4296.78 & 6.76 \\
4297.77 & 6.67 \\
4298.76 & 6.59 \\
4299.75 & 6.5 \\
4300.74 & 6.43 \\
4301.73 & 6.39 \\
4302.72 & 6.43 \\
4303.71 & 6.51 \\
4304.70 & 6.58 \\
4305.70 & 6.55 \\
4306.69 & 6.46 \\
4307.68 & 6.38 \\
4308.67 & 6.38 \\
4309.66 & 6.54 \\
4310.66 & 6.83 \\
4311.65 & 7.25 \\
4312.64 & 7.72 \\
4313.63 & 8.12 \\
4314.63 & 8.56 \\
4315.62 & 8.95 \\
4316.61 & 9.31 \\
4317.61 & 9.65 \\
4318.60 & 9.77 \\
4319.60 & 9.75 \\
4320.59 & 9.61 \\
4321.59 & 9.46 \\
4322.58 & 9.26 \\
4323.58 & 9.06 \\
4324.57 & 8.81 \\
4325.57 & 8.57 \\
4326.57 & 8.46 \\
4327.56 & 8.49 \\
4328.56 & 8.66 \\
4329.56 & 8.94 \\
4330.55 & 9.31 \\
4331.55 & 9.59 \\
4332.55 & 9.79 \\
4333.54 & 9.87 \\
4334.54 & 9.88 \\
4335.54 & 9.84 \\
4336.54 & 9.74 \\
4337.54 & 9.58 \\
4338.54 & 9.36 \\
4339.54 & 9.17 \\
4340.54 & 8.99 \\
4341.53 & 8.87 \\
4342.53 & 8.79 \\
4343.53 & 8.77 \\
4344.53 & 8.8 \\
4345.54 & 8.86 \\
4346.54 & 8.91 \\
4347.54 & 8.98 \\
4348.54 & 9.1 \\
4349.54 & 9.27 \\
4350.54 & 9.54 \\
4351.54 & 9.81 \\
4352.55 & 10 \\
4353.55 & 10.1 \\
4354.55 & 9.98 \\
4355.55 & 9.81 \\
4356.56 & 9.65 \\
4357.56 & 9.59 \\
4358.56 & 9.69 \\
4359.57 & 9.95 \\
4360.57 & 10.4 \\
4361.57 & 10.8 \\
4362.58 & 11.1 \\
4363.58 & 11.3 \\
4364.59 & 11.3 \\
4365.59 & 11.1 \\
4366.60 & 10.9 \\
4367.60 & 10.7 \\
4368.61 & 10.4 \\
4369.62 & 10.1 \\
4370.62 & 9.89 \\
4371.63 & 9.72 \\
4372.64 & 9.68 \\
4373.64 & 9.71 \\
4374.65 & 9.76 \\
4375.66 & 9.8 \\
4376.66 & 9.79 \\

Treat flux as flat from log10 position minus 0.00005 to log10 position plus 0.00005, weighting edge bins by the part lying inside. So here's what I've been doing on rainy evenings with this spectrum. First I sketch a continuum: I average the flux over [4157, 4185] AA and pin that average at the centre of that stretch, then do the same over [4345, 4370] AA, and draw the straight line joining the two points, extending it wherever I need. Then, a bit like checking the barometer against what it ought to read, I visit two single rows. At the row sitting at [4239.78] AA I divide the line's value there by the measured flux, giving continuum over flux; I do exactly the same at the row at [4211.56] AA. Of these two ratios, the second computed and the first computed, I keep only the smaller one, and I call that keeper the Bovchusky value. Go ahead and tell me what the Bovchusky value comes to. 1.04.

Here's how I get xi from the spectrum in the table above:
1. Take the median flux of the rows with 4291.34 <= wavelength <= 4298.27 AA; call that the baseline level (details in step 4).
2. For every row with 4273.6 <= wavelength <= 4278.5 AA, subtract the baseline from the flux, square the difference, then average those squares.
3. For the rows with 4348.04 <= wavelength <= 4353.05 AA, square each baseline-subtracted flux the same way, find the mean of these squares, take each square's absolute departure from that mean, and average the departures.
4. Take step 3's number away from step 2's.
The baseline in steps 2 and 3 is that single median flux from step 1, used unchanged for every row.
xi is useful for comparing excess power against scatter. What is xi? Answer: -0.4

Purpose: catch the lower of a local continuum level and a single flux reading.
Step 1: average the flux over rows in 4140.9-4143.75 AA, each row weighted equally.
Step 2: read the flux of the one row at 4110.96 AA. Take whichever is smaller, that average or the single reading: 7.5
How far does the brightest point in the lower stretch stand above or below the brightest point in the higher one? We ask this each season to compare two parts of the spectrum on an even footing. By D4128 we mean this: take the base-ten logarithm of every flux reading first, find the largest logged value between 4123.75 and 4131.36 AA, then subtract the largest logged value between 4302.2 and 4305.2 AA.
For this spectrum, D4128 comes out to 0.11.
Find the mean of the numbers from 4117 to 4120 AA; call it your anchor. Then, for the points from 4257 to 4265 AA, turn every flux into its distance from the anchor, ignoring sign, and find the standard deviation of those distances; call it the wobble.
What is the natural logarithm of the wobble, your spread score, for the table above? -1.4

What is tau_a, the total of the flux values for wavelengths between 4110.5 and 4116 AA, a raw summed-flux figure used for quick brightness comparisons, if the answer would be 53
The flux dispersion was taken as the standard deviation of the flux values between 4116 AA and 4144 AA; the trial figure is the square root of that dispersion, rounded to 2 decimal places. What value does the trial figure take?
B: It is 0.57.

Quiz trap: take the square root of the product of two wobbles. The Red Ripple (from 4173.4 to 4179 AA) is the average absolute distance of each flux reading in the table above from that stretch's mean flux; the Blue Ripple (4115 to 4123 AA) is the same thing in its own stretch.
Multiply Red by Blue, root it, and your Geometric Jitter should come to 0.24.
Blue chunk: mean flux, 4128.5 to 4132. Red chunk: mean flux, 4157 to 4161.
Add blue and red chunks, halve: 8.1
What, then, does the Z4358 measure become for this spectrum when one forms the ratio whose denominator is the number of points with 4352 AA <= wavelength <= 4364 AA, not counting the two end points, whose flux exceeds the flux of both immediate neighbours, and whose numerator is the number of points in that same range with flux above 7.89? 12.0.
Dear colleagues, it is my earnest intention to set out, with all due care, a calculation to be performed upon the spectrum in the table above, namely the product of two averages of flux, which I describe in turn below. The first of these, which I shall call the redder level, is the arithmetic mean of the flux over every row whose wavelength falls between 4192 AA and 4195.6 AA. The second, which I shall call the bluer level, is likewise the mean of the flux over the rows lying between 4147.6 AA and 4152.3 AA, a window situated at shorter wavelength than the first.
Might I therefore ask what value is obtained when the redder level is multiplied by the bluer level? 69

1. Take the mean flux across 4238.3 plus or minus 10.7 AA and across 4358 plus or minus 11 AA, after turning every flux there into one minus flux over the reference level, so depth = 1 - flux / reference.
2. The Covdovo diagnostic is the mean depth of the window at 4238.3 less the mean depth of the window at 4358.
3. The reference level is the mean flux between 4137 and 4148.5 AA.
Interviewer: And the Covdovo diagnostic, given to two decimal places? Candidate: 0.24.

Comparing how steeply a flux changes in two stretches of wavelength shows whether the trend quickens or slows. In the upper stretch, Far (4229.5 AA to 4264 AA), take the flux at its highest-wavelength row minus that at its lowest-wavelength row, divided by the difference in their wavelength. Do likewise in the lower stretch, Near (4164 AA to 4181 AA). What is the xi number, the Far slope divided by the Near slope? -11.9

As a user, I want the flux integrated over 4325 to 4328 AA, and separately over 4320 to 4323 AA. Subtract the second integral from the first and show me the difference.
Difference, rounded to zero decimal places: -3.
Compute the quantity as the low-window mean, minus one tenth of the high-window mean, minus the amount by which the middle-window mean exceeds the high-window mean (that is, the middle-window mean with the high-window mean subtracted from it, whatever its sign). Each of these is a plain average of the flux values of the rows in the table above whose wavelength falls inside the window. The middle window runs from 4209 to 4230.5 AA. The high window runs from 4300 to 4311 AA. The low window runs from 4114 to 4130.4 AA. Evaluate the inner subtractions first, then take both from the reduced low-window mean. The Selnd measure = 5.7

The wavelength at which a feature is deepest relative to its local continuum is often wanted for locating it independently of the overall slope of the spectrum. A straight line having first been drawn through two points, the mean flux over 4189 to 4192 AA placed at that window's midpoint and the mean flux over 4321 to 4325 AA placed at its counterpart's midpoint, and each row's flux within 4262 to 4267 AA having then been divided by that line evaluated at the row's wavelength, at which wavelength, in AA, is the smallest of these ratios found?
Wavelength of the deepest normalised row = 4266.22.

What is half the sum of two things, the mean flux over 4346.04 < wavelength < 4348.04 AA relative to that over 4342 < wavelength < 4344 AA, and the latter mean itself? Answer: 4.90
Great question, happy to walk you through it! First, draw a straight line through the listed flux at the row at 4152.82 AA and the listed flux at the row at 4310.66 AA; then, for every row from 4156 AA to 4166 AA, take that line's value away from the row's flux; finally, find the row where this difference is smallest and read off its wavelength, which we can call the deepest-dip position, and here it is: 4162.39 AA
